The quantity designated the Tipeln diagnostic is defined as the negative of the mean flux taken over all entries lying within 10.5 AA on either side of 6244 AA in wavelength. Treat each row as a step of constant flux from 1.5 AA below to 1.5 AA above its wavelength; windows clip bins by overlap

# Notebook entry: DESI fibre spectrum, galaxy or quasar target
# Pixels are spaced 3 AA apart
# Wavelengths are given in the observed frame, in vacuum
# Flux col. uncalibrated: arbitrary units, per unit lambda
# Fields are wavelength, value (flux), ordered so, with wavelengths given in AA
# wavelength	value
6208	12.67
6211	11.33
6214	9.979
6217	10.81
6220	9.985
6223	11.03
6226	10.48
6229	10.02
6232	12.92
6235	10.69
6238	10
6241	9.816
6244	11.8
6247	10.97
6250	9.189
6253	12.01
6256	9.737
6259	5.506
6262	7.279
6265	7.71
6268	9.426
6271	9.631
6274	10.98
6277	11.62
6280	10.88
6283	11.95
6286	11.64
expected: -10.6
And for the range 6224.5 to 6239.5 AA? -10.8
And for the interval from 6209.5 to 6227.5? -10.6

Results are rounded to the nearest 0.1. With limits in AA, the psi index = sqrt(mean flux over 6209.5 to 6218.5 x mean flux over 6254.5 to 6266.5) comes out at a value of 9.0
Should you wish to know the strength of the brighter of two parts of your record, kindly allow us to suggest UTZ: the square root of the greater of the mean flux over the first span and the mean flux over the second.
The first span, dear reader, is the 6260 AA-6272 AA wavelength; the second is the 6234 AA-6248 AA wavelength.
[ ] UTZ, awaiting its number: 3.26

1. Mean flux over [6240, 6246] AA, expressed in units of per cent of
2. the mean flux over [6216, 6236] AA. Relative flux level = 100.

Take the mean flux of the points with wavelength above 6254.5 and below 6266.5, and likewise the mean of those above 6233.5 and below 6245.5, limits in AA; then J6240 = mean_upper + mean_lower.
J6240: 18.1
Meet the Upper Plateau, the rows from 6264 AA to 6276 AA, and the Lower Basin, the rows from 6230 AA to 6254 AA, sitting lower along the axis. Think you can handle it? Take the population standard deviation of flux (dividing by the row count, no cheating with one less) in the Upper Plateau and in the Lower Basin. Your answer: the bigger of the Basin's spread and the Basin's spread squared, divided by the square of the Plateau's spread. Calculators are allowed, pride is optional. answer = 1.0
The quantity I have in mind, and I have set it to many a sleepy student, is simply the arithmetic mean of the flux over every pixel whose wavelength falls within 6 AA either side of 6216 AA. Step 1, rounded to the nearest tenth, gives 10.5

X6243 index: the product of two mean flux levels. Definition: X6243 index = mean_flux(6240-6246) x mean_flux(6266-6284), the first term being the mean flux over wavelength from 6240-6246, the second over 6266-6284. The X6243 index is 116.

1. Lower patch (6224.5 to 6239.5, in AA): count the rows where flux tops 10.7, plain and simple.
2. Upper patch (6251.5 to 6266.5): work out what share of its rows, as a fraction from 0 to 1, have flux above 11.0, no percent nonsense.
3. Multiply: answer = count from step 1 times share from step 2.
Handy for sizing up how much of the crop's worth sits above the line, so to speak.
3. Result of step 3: 0.20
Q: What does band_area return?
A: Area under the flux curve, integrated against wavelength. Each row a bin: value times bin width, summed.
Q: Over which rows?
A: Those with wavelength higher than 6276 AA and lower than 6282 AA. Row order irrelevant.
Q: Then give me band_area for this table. 68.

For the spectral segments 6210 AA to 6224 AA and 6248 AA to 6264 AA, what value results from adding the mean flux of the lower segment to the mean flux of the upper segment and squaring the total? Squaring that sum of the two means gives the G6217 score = 375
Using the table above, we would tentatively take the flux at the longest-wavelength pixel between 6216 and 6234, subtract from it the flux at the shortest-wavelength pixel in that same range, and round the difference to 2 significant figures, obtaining 2.1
